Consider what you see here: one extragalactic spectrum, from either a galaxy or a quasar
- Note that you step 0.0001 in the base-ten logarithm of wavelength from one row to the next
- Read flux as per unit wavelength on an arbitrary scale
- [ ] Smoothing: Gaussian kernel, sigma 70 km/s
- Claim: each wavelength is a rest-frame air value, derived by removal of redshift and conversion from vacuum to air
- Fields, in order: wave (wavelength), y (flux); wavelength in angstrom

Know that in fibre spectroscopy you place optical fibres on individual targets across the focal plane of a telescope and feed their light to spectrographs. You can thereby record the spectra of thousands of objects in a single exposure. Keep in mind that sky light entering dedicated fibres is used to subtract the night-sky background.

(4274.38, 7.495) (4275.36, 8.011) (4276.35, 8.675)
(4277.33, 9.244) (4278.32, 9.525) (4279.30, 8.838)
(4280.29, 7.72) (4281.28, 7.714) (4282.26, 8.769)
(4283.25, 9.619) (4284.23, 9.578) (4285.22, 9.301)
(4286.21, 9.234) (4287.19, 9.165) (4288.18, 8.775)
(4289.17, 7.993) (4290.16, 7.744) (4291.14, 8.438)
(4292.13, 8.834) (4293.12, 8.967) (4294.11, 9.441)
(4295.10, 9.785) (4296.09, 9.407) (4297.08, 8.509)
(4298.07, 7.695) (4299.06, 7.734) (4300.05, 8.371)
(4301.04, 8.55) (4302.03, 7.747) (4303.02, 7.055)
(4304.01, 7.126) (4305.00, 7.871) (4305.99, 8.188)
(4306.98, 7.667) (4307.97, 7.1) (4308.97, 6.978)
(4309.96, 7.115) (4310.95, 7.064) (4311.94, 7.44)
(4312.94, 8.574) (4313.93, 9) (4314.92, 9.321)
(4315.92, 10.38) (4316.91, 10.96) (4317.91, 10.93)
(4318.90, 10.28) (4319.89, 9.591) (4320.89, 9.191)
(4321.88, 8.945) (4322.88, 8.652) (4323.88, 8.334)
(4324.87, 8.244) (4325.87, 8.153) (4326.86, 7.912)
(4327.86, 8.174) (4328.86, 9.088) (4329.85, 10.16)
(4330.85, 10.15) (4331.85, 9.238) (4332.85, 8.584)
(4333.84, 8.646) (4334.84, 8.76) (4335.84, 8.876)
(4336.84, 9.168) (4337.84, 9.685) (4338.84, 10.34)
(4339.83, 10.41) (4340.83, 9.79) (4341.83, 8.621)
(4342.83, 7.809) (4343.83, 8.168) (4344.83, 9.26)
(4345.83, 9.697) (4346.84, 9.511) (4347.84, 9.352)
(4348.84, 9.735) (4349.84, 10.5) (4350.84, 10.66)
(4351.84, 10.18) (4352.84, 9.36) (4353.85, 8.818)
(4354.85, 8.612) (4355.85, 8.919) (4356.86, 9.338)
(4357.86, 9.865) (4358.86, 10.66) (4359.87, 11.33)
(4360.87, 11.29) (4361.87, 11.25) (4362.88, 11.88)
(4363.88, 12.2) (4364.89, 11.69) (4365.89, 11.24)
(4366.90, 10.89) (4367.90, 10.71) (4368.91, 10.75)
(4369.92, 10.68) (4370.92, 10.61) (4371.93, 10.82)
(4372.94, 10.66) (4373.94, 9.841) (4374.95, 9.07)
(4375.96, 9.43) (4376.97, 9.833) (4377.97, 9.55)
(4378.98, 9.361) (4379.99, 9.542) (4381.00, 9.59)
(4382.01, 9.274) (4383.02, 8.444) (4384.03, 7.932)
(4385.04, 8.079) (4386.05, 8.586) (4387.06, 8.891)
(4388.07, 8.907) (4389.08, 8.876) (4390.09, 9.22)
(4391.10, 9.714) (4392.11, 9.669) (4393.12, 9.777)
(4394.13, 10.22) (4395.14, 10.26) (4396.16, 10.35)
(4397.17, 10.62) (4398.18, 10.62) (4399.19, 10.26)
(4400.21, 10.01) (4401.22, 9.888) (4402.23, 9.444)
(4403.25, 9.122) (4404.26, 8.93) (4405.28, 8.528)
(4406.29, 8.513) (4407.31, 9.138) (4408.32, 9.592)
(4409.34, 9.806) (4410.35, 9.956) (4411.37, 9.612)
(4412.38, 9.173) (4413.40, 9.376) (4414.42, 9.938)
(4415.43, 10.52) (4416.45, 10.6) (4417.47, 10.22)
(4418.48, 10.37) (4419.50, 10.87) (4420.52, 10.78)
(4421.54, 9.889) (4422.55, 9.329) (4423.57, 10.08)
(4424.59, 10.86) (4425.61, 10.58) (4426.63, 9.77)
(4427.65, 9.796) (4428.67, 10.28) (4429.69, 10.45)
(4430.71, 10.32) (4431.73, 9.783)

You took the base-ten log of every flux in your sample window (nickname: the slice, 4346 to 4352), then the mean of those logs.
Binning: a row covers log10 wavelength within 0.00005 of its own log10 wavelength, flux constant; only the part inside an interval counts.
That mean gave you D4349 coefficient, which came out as 1.00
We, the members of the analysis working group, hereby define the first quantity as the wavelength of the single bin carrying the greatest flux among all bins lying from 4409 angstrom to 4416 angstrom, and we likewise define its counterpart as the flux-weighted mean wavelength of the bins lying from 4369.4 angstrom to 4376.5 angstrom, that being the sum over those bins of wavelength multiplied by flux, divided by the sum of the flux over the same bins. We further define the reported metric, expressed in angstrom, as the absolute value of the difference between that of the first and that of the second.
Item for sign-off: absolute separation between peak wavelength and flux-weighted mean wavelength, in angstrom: 42.6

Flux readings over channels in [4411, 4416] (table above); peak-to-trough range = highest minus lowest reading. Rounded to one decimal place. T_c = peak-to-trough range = 1.3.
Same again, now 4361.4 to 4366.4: 1.0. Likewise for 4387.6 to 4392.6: 0.8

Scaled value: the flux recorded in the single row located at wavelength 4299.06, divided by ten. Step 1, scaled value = 0.77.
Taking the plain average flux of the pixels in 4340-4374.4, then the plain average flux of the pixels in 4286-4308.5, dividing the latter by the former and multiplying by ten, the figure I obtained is 8.2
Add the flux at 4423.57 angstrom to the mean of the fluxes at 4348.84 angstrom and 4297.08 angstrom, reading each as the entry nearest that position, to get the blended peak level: 19.2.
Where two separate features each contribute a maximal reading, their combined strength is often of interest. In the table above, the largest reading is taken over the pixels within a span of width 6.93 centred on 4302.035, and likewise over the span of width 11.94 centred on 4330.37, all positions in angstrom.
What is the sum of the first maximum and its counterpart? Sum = 18.7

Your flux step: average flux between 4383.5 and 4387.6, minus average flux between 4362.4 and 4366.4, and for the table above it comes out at -3.4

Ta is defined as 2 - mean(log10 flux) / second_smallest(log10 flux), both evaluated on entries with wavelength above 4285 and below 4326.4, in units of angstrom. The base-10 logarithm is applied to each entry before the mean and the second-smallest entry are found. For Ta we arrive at 0.904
